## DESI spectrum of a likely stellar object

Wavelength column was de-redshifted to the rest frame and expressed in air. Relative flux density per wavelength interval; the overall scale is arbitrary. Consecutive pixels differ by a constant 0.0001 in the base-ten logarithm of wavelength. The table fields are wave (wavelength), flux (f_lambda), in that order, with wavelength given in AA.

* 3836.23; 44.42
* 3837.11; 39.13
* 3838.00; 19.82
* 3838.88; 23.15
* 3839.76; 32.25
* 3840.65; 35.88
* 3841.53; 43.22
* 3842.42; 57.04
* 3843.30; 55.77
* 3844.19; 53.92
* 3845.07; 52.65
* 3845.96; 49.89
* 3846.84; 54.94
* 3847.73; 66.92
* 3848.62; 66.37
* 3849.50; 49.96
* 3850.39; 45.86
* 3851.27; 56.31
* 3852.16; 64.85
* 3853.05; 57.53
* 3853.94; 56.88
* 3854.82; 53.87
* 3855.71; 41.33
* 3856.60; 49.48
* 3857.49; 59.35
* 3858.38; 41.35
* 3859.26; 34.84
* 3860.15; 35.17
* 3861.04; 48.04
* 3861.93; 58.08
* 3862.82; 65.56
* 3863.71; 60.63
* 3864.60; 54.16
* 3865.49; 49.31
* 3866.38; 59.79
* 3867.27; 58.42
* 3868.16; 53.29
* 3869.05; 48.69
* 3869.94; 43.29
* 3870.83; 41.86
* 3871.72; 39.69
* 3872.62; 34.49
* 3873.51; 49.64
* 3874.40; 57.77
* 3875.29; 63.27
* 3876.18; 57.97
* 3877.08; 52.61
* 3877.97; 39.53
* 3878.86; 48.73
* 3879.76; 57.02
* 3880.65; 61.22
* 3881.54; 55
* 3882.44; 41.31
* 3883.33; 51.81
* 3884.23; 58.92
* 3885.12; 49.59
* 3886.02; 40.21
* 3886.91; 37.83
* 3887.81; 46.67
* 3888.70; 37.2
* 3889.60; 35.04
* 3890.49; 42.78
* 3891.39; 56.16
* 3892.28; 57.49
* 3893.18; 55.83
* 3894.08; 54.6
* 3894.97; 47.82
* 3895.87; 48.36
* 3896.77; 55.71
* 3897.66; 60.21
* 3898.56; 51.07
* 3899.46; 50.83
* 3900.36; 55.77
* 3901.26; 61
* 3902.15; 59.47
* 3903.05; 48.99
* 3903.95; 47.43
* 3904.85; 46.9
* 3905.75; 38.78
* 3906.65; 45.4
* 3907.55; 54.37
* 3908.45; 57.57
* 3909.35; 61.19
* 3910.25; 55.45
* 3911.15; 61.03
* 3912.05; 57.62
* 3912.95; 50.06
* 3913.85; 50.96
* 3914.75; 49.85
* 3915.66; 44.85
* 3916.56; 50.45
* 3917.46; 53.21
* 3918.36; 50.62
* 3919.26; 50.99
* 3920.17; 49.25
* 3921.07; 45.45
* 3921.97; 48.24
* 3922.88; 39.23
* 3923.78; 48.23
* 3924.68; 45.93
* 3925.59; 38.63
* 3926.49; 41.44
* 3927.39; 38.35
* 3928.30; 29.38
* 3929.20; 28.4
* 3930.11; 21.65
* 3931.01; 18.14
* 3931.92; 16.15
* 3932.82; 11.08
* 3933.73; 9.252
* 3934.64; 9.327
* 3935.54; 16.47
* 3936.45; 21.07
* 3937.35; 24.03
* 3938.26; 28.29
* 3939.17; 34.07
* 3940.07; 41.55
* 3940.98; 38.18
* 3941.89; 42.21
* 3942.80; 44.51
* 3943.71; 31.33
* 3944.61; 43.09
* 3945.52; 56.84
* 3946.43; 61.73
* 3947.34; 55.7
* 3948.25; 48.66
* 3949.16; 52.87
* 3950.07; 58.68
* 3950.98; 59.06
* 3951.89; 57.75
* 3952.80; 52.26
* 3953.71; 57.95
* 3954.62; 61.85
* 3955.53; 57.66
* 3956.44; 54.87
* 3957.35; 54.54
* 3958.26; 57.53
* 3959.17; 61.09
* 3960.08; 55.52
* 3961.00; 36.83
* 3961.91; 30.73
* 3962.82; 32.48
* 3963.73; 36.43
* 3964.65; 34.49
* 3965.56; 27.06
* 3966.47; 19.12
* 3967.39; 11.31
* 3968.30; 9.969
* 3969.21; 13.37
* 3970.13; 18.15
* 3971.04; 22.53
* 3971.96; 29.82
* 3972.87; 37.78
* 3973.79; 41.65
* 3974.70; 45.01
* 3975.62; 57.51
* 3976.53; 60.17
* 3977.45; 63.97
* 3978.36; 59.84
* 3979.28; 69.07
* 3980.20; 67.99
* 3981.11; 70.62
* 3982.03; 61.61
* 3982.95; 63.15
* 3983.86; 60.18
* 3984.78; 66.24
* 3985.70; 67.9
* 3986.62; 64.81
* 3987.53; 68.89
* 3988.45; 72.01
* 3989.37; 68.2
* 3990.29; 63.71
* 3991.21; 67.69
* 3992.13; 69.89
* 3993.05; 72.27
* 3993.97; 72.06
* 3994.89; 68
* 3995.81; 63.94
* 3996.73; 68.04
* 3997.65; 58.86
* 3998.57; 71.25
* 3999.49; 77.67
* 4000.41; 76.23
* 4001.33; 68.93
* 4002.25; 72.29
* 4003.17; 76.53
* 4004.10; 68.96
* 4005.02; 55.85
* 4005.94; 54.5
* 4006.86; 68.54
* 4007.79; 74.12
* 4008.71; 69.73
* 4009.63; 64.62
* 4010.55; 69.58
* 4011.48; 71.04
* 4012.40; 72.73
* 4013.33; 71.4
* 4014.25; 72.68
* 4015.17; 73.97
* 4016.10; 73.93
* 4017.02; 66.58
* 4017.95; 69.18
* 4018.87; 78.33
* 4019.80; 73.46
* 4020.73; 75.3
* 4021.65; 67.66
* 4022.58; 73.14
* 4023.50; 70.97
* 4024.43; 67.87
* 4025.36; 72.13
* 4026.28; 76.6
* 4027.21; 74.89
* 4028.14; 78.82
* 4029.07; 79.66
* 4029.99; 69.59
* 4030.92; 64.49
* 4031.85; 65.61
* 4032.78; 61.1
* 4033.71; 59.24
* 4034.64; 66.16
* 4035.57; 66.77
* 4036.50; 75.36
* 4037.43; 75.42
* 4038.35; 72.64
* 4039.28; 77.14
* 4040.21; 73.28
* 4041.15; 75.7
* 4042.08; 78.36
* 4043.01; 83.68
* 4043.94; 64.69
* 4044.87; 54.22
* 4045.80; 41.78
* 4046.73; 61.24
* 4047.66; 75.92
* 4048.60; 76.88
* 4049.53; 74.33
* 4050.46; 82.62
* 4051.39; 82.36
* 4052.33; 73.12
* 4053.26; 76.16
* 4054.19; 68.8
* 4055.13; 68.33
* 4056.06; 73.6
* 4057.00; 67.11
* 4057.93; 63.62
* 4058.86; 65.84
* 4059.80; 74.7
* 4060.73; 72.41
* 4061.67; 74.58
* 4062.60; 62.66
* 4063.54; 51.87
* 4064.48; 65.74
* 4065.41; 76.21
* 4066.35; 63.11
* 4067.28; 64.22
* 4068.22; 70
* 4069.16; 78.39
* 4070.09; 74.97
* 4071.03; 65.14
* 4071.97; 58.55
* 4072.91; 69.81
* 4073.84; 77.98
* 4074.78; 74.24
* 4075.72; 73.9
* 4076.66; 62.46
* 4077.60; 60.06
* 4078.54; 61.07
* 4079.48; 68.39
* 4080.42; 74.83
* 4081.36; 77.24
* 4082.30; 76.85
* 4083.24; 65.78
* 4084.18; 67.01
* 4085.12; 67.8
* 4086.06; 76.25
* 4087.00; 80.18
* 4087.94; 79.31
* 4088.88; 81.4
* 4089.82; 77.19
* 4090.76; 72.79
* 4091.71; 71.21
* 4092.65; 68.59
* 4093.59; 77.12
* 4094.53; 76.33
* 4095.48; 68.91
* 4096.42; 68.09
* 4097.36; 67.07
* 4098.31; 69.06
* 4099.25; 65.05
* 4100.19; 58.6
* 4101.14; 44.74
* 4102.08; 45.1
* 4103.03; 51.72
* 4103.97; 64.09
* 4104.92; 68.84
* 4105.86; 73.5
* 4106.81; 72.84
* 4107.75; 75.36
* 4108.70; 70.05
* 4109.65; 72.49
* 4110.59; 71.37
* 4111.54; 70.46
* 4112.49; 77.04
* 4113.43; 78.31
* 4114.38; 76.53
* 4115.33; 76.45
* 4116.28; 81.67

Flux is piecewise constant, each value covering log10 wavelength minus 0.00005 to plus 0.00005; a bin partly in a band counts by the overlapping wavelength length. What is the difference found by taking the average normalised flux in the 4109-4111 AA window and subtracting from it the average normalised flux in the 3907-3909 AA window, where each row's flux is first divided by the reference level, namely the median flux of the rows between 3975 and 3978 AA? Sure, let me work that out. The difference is 0.27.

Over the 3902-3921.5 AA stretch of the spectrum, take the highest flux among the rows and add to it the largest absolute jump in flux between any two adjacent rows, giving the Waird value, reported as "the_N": 72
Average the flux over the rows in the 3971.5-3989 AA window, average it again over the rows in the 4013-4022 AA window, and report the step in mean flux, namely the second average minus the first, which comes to 13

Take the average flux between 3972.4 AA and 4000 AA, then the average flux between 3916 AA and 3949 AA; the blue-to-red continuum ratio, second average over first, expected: 0.58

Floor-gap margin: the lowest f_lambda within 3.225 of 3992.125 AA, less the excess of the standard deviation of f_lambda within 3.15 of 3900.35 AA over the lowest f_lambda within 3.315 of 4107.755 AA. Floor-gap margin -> 128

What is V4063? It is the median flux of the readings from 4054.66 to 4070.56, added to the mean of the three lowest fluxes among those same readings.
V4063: 128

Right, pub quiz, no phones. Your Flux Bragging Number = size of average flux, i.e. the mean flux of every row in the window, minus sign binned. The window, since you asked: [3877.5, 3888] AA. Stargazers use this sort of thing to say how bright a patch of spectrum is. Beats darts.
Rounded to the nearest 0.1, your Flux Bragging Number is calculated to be 49.0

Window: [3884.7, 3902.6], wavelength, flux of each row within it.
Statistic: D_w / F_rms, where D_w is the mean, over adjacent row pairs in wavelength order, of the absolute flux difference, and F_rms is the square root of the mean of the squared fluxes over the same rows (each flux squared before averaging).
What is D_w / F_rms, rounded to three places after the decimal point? 0.101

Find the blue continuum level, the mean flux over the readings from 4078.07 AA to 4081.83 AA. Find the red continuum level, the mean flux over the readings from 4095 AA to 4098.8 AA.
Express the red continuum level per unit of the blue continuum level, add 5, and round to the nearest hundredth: 5.97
